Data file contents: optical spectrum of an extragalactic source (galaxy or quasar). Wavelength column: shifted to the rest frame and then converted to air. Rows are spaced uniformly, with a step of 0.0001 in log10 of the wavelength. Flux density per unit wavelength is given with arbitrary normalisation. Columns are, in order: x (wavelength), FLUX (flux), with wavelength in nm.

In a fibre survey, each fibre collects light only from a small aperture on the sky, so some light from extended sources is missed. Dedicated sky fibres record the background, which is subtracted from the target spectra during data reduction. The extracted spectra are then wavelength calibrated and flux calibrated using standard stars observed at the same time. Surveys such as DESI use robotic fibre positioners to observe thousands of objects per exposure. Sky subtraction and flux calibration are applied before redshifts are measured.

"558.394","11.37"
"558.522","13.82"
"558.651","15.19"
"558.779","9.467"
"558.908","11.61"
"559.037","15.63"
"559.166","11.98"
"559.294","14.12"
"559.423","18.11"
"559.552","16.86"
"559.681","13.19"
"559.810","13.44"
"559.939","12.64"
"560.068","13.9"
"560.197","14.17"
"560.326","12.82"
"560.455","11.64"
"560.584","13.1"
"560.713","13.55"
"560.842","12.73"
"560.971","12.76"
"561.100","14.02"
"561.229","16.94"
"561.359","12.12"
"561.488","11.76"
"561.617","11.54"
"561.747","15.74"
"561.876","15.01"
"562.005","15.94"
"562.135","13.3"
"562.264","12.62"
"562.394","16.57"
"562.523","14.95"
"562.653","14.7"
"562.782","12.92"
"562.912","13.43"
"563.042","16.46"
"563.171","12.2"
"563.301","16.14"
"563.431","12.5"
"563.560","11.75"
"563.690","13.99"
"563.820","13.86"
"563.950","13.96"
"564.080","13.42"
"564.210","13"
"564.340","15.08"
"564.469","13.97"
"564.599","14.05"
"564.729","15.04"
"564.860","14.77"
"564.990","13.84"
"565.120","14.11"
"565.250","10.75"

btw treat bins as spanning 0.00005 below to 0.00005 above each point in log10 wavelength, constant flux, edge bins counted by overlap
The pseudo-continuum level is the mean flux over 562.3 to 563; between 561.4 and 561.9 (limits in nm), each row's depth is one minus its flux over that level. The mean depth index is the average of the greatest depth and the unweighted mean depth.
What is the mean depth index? 0.14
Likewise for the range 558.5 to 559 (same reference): 0.24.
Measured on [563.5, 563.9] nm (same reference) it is 0.14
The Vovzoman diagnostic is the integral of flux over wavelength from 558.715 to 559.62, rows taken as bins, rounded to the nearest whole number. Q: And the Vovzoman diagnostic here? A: 13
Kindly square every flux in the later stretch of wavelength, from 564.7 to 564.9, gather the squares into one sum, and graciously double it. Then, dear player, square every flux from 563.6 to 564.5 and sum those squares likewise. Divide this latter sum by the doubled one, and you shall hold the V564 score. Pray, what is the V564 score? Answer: 1.52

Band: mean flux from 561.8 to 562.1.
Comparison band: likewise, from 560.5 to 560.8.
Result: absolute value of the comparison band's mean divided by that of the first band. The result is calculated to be 0.86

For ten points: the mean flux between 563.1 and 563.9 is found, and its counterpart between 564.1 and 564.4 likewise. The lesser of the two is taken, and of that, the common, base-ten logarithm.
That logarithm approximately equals 1.13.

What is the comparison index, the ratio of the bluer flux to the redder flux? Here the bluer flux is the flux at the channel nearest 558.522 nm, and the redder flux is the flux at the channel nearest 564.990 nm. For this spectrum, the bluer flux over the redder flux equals 1.00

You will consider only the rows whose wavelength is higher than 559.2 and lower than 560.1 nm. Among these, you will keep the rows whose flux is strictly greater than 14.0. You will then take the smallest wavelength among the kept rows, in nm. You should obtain 559.294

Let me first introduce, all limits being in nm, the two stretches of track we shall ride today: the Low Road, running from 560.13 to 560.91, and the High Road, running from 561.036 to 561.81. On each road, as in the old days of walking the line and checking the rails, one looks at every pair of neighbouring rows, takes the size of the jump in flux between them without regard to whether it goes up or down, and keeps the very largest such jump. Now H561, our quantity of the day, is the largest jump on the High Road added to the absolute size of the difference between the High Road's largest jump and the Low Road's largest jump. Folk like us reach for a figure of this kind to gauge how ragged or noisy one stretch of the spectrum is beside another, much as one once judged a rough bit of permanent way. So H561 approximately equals 8.2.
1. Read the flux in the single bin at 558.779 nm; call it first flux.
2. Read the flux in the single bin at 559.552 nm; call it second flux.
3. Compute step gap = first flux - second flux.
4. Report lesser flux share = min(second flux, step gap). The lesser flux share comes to -7.4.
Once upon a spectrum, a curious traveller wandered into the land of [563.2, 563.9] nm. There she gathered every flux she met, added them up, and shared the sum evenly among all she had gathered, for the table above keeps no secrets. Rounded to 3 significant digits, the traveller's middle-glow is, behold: 13.6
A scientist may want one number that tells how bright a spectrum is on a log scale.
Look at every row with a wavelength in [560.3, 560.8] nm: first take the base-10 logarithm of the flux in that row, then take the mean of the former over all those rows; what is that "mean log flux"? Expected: 1.106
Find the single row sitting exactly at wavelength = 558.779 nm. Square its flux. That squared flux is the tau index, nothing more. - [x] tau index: 90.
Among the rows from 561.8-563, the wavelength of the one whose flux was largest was 562.394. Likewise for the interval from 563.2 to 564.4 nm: 563.301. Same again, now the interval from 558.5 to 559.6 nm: 559.423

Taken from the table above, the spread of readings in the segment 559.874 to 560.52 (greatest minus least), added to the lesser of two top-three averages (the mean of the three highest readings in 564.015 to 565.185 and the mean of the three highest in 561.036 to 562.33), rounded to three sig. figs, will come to 17.5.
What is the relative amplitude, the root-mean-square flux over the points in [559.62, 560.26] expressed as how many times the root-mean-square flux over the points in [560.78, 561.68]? 1.02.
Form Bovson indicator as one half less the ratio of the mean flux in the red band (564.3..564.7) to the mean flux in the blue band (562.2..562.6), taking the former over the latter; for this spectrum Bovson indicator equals -0.48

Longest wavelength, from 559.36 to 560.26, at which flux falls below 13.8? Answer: 559.939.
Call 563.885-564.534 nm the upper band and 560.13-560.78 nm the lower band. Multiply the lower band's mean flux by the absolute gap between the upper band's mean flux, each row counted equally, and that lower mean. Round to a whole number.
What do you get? 11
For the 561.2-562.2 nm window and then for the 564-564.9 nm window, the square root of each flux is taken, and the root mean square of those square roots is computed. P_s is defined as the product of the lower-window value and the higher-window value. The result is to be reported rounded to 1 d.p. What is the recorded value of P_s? 14.1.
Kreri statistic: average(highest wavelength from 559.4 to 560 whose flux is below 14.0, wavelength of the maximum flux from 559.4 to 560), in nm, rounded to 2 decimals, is 559.68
